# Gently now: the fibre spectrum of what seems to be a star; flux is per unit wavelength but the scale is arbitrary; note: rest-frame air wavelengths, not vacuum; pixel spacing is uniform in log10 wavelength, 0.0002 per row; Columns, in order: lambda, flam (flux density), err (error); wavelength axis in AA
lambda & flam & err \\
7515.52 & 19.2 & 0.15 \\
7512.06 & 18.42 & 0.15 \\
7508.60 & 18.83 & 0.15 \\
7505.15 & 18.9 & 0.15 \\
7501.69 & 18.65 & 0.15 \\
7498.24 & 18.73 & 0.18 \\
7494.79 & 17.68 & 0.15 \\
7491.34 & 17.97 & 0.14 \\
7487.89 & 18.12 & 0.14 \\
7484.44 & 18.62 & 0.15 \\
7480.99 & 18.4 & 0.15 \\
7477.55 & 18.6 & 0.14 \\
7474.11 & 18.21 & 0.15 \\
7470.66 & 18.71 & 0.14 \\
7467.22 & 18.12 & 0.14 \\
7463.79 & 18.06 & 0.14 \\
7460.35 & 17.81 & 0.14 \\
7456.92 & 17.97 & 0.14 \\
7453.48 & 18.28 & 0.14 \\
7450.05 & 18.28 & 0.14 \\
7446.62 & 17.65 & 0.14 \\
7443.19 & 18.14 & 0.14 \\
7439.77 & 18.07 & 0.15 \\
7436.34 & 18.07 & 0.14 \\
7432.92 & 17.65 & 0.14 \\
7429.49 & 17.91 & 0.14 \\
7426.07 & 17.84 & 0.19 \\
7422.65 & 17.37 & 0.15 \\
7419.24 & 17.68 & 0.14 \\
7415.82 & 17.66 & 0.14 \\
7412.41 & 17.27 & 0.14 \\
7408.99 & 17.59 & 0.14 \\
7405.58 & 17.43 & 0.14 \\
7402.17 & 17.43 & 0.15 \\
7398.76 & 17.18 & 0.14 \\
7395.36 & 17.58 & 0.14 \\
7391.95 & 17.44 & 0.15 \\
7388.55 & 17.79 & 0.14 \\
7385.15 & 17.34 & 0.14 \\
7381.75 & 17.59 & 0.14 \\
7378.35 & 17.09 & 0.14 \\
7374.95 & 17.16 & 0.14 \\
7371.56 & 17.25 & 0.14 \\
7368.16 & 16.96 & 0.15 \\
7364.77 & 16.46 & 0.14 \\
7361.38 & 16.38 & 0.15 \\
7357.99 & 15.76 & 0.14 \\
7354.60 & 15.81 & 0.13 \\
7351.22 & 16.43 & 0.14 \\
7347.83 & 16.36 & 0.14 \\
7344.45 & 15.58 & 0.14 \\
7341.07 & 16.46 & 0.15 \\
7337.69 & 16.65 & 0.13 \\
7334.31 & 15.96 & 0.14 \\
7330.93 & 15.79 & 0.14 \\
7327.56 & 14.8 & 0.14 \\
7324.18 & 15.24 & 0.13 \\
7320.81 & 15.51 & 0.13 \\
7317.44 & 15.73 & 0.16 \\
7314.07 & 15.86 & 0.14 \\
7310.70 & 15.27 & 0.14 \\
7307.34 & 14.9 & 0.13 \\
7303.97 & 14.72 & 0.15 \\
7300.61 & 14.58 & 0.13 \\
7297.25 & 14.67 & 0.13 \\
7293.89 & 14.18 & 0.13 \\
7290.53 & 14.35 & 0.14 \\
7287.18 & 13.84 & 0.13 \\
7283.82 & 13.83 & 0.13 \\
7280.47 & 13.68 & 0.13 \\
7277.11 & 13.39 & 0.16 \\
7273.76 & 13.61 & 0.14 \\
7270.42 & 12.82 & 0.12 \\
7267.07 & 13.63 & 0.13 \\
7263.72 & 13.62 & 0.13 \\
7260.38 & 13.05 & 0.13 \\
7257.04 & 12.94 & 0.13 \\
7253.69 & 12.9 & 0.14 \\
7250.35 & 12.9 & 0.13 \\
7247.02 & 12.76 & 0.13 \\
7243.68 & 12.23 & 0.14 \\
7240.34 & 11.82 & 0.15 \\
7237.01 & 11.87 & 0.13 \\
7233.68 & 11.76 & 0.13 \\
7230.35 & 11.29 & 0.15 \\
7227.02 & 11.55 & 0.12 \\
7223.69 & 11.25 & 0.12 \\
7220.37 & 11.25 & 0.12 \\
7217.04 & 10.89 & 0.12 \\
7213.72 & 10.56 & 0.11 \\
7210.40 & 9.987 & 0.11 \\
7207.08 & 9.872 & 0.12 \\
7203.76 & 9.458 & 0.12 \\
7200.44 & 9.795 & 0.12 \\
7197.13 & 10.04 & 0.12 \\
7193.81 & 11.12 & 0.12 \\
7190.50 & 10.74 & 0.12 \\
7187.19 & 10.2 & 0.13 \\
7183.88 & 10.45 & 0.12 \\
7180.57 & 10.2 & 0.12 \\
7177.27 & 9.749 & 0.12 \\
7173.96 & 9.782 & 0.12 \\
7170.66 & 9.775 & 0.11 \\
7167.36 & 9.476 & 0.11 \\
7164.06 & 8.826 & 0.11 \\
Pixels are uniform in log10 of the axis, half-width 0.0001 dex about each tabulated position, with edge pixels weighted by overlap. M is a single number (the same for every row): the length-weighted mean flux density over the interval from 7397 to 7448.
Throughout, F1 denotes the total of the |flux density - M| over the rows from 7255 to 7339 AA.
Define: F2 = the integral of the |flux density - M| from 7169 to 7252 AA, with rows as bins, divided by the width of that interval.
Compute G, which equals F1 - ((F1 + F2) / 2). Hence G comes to 36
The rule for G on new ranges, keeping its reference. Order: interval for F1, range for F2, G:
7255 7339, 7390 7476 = 39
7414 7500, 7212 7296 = 3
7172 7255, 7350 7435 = 83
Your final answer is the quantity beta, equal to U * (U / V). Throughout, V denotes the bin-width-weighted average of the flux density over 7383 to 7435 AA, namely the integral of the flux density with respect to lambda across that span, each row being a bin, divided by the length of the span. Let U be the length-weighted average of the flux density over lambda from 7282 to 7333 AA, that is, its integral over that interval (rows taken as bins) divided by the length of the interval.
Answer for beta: 13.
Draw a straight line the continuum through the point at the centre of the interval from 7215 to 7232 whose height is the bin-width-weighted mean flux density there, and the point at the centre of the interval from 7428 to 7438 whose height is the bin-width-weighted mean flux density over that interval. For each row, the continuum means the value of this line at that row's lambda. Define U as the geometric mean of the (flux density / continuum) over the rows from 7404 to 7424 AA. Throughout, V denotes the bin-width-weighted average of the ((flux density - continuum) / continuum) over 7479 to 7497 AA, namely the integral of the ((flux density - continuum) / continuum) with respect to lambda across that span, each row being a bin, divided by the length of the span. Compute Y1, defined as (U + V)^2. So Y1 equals 0.88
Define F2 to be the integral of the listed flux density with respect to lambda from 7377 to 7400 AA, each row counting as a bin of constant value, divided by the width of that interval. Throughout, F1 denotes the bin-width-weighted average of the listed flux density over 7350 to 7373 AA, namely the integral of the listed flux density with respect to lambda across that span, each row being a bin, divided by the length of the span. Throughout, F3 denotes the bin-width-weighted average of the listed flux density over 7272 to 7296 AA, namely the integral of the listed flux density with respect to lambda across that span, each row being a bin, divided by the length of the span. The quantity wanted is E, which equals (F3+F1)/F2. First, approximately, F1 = 16.4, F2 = 17.4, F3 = 13.9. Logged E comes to 1.74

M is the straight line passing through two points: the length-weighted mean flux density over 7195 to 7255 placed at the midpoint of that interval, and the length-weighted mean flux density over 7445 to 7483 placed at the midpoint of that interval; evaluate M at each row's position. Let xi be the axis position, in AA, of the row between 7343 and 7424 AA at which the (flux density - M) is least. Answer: 7422.65 AA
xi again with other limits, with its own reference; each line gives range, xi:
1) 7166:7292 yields 7203.76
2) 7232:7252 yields 7240.34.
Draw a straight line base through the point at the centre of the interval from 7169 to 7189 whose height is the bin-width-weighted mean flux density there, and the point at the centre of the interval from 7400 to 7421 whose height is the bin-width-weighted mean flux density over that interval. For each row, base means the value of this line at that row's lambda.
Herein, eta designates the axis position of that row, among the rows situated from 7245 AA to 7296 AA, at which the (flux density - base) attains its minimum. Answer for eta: 7270.42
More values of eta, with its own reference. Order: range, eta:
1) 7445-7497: 7494.79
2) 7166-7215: 7203.76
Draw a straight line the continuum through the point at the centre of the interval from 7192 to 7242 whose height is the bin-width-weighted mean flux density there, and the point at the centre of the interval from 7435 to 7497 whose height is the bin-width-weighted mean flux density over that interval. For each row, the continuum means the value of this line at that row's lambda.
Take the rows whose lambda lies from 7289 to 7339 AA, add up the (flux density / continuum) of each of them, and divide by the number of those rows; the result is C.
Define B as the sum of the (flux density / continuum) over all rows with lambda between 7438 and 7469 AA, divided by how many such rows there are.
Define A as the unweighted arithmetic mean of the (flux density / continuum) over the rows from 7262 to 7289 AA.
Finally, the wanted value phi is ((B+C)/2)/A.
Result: 0.98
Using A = 1.08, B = 1.01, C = 1.11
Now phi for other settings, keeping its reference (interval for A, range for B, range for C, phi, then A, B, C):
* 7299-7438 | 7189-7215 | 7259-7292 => 0.95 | 1.09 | 0.98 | 1.08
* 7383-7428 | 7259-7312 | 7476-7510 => 0.96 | 1.07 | 1.09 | 0.97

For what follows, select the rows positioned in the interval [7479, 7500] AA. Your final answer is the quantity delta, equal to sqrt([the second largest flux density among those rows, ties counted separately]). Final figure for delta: 4.32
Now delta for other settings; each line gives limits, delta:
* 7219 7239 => 3.43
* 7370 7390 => 4.19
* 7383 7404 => 4.19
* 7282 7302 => 3.82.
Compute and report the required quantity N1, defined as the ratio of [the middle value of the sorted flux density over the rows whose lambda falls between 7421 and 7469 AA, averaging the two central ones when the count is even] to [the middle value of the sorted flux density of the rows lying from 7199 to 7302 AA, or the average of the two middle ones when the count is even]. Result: 1.4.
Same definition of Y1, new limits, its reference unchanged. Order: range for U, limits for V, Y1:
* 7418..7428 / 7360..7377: 1.15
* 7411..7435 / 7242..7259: 1.12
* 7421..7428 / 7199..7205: 0.83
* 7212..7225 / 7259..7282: 1.09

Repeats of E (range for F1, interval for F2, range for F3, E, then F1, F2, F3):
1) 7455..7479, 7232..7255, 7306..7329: 2.72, 18.2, 12.3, 15.3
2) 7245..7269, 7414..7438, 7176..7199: 1.32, 13.1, 17.7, 10.4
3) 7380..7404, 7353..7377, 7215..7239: 1.75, 17.5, 16.5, 11.4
